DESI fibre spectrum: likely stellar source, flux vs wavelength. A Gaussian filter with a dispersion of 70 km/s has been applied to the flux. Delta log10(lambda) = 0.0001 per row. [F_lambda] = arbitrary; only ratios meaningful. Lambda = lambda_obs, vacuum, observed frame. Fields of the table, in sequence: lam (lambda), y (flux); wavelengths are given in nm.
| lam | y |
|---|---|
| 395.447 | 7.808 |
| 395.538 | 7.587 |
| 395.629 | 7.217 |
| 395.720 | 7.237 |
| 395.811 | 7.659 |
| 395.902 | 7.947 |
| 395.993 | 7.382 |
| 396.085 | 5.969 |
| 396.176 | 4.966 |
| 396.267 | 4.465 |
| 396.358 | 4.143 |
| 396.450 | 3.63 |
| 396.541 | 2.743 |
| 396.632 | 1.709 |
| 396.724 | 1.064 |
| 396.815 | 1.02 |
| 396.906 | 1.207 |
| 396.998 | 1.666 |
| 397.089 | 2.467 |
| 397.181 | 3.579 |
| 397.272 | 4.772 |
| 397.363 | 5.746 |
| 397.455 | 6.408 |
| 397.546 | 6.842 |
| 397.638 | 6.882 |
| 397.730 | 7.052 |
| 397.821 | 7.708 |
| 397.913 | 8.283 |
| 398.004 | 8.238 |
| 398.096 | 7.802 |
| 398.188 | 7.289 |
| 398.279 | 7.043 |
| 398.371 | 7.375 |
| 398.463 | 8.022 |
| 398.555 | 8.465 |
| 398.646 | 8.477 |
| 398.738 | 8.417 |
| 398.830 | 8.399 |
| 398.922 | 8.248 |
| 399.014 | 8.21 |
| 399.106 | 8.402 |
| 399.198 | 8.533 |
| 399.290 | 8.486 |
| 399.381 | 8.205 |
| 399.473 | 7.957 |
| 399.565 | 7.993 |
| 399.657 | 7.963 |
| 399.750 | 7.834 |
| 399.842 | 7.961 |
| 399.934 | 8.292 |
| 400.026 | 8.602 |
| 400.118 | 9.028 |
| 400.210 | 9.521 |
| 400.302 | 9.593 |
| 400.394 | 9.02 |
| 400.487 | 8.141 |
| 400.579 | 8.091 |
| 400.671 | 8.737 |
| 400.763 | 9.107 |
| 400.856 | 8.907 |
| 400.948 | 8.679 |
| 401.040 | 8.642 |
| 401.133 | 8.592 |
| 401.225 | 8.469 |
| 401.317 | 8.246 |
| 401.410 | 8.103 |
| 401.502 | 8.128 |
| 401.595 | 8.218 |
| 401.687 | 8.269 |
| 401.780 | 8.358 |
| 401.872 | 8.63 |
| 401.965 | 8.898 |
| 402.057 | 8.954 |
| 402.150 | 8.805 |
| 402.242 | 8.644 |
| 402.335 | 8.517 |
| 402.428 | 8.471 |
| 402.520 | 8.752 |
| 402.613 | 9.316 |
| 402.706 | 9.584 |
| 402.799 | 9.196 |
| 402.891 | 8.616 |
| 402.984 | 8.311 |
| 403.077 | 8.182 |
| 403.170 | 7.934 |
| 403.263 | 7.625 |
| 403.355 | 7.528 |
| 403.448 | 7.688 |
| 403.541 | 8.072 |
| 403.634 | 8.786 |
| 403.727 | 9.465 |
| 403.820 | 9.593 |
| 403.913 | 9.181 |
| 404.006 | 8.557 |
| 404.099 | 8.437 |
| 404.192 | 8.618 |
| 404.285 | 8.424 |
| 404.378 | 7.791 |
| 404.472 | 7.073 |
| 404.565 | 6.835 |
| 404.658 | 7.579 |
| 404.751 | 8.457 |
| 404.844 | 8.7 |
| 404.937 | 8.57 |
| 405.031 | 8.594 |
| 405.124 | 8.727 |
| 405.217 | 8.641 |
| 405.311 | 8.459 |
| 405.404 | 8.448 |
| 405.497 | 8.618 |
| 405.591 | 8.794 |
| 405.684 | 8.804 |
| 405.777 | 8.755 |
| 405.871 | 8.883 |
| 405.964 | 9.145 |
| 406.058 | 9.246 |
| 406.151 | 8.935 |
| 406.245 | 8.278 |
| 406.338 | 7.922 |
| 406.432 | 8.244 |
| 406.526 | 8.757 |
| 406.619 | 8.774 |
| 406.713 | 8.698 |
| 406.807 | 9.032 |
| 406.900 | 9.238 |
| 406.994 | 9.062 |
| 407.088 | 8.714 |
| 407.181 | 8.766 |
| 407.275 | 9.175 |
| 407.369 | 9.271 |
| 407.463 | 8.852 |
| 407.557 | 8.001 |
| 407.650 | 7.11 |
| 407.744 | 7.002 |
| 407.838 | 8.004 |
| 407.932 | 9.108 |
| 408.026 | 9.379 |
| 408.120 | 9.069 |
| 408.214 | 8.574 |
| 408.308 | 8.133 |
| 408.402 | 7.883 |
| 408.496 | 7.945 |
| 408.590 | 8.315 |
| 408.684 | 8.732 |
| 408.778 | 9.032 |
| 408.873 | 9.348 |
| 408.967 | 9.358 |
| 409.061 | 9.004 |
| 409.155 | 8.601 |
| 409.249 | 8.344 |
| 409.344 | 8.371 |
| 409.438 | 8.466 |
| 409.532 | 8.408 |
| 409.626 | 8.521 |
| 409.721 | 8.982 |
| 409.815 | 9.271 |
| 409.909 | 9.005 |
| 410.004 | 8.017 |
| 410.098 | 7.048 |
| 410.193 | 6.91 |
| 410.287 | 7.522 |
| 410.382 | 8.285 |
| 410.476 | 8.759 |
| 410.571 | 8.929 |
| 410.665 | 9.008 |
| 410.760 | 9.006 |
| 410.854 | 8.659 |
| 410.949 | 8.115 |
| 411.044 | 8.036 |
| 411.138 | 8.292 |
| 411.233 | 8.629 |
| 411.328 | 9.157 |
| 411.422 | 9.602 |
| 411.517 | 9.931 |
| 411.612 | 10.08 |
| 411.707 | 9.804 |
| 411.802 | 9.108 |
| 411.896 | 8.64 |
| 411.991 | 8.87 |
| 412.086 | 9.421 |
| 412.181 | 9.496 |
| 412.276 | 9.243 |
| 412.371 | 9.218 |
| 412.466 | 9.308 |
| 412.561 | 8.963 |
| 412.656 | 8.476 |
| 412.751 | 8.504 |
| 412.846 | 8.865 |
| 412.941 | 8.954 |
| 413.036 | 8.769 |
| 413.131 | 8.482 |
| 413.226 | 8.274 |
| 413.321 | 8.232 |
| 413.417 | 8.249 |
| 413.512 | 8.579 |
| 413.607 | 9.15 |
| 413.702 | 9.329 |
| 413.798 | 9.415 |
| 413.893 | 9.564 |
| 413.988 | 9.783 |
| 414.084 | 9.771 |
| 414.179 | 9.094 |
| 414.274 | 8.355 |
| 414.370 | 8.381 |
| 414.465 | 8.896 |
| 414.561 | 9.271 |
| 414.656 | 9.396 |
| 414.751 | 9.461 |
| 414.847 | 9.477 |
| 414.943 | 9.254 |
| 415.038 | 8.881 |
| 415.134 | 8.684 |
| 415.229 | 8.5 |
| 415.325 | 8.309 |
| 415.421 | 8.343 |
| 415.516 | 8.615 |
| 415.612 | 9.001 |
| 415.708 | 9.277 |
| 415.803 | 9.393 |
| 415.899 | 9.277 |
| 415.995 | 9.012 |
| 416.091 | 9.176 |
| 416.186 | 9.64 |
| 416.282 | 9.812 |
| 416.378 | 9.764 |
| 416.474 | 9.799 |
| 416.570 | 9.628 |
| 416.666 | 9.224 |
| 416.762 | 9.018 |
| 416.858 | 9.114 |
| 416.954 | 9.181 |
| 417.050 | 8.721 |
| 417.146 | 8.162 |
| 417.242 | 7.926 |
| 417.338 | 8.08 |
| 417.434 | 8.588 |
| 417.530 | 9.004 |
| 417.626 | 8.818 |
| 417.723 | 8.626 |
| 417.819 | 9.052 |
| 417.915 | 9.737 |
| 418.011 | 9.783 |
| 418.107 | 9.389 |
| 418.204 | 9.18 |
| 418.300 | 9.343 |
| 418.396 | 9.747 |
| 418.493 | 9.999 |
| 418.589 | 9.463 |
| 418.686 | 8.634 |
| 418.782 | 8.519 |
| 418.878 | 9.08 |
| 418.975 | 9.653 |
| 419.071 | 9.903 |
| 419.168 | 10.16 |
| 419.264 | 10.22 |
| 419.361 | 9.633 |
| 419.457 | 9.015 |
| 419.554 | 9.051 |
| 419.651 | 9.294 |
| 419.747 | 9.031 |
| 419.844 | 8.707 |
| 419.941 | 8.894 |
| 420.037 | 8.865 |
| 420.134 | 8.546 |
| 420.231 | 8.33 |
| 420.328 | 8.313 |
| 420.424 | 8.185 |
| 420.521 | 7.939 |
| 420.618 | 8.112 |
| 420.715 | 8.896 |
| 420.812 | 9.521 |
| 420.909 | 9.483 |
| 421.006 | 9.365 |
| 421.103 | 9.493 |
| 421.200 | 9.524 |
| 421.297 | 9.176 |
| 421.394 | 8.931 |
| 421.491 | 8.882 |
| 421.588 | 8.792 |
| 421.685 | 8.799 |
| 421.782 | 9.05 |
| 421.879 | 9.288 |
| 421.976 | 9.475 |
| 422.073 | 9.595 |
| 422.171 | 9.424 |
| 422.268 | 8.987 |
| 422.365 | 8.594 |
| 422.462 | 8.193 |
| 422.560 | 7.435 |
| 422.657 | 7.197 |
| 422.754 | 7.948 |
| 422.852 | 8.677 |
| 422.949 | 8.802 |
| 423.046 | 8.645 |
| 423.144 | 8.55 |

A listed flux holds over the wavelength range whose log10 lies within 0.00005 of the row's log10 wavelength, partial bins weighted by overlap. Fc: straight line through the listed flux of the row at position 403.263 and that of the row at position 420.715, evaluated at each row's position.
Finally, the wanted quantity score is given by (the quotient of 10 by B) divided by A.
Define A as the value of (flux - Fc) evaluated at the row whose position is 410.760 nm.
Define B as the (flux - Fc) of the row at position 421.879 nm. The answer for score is 39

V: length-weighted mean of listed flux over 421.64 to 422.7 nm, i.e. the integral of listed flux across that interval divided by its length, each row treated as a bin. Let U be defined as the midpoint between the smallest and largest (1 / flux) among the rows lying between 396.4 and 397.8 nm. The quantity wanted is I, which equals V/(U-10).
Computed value -0.926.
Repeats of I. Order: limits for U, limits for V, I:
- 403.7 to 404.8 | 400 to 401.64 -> -0.877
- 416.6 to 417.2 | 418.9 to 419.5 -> -0.986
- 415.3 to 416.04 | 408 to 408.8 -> -0.863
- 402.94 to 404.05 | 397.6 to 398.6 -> -0.775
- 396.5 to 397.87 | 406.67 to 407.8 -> -0.908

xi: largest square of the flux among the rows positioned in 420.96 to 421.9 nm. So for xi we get 91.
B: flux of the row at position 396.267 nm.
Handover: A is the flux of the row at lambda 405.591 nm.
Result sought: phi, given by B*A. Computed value 39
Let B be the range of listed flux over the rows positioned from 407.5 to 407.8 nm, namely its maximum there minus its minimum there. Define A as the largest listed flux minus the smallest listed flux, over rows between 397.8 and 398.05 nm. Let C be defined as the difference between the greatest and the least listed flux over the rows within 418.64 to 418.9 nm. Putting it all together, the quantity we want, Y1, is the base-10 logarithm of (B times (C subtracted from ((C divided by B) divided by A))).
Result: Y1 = -0.4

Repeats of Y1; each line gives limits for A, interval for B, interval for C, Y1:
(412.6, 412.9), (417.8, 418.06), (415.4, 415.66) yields 0.1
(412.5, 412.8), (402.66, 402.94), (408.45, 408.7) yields -0.1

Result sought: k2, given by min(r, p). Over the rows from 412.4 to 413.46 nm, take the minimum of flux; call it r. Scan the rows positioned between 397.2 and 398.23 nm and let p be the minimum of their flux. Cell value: 4.8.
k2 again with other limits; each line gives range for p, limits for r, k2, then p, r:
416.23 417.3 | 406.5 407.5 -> 7.9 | 7.926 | 8.698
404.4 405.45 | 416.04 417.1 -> 6.8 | 6.835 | 8.721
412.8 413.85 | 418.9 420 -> 8.2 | 8.232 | 8.707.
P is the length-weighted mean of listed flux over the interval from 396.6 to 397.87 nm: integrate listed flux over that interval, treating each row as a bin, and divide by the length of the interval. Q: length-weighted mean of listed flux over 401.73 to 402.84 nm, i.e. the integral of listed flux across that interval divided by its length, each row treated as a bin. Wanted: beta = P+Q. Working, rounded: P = 4.19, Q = 8.8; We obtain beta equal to 13.0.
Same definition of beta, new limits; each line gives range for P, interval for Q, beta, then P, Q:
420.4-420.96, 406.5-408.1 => 17.4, 8.70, 8.7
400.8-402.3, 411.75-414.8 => 17.5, 8.54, 9.0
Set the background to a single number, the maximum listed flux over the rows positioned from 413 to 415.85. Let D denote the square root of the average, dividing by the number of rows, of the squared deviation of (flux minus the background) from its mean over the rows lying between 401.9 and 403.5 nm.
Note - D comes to 0.579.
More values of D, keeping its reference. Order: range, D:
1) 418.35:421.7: 0.574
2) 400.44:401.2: 0.325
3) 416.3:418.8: 0.561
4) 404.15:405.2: 0.656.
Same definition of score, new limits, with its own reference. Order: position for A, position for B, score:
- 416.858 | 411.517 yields 12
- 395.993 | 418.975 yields 40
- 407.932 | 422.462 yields -11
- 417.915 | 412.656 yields 57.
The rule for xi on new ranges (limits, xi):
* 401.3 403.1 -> 92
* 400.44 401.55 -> 83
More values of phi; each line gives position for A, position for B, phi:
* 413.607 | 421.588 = 80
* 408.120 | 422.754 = 72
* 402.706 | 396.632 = 16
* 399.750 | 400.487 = 64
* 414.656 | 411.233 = 81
